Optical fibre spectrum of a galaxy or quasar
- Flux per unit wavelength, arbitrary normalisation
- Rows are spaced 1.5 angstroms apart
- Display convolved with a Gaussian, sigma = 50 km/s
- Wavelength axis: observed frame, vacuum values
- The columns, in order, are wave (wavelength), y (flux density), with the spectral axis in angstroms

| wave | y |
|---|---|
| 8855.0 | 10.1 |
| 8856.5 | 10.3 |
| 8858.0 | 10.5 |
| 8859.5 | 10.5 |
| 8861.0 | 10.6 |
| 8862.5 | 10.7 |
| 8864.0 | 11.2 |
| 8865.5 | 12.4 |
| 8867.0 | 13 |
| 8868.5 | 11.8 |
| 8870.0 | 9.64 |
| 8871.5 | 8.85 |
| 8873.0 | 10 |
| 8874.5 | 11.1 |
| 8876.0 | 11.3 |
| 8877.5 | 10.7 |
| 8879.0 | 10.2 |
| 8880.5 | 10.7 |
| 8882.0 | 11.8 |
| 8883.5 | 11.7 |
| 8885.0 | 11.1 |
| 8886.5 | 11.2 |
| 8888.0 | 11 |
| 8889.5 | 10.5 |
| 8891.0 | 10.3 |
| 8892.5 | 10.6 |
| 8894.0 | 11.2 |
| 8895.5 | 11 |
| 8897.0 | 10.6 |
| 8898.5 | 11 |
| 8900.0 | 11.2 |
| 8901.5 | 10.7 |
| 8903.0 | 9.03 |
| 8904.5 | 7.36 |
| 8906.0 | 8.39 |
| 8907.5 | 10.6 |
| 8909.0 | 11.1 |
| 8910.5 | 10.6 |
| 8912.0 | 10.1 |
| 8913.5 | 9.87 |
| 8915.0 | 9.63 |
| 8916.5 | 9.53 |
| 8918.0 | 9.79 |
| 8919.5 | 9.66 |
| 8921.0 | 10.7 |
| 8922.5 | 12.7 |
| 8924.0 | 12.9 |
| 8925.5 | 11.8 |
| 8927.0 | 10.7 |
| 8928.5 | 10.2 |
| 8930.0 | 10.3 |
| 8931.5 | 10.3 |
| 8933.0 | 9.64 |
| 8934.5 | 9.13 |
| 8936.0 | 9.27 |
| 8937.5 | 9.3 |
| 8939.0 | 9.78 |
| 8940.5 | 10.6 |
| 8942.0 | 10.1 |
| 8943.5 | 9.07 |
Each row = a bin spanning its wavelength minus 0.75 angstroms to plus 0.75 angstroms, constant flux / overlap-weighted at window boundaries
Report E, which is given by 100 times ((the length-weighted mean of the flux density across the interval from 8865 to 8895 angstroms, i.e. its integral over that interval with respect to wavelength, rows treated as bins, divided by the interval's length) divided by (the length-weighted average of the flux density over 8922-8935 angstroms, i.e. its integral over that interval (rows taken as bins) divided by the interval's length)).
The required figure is 101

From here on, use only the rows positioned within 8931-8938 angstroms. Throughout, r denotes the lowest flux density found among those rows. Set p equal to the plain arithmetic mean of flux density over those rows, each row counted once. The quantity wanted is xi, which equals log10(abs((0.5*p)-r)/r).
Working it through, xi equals -0.320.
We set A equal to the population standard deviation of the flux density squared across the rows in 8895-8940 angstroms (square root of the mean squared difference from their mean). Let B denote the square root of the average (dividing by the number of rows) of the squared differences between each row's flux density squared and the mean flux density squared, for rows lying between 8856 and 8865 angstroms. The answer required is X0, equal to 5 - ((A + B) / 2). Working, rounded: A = 23.2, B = 6.1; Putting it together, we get -9.6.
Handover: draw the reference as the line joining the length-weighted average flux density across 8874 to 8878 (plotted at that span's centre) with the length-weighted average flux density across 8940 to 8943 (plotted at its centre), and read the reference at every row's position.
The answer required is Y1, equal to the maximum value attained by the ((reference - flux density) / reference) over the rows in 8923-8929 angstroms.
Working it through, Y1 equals 0.02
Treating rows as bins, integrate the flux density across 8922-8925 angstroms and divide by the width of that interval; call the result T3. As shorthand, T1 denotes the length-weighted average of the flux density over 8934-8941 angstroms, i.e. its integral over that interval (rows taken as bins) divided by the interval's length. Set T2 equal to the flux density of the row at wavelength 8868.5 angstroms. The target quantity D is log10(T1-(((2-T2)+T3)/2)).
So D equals 0.91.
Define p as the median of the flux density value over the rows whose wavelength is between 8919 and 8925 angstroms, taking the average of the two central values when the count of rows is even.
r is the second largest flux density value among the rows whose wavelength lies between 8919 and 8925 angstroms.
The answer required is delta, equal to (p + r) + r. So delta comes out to 37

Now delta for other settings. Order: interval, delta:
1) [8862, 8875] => 36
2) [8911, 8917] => 29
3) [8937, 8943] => 30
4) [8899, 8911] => 33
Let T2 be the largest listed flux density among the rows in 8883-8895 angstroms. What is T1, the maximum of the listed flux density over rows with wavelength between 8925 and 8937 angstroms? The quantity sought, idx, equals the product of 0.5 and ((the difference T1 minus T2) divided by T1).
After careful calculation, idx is 0.004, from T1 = 11.8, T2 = 11.7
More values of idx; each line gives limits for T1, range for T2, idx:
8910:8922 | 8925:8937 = -0.051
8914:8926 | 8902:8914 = 0.070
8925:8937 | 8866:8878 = -0.051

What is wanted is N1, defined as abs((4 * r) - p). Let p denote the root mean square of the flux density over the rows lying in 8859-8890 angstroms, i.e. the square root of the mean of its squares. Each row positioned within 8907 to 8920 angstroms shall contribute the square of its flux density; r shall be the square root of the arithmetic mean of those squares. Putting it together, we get 29.5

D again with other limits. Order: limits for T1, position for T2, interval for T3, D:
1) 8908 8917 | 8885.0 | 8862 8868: 0.94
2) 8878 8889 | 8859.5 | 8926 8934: 1.01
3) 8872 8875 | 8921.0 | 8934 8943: 0.99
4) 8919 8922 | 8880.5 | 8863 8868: 0.94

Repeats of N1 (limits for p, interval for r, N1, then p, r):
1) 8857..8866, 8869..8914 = 31.0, 11.0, 10.49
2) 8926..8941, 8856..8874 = 33.5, 9.9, 10.85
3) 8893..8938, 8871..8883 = 32.1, 10.3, 10.62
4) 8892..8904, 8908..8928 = 32.3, 10.7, 10.75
